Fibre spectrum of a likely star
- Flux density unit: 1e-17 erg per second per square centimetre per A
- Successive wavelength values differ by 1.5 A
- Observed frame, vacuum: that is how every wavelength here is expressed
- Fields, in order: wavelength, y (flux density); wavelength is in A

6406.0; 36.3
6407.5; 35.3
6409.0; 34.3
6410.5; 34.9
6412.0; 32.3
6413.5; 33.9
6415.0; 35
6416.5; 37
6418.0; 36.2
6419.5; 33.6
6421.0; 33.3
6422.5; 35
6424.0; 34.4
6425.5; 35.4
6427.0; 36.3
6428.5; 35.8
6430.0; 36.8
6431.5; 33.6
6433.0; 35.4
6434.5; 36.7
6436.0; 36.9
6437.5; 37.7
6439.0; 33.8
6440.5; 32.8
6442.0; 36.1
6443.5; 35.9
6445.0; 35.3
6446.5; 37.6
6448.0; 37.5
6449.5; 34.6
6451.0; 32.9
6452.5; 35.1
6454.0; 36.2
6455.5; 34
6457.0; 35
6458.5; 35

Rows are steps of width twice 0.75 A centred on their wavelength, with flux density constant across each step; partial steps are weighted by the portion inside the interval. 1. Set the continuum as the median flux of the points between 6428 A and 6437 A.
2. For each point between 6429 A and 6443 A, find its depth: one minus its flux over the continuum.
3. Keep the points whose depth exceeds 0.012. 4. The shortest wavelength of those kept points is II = 6431.5 A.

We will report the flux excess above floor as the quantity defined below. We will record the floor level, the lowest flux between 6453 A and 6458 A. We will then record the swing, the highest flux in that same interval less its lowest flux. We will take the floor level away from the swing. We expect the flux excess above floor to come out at -32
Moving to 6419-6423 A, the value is -32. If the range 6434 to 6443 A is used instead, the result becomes -28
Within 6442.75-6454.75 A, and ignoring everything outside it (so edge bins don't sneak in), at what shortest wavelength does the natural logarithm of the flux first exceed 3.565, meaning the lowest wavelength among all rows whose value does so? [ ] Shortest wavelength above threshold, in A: 6443.5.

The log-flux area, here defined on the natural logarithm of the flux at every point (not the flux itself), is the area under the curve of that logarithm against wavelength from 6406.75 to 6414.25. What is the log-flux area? 26.5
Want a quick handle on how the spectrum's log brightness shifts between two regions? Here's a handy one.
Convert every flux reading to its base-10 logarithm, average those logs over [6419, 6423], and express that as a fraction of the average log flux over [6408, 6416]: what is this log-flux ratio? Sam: 1.00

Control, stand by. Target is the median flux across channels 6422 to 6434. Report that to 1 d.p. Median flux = 35.4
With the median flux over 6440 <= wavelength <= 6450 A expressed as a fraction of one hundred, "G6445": 0.359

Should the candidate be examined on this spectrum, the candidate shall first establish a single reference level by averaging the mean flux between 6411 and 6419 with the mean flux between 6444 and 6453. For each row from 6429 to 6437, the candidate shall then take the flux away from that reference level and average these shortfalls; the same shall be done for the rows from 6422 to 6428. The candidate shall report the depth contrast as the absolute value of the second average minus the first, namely 0.6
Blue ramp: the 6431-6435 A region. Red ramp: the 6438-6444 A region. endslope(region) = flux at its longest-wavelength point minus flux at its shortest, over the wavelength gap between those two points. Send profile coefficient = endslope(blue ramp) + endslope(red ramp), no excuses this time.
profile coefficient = 1.5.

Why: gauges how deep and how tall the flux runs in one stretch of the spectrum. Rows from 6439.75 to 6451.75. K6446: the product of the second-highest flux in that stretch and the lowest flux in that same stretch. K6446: 1230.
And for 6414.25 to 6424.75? 1205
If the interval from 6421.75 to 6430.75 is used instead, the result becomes 1249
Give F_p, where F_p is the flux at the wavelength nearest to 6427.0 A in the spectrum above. 36.3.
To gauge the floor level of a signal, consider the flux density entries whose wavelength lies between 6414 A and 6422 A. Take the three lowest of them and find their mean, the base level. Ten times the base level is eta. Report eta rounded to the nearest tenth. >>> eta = 339.7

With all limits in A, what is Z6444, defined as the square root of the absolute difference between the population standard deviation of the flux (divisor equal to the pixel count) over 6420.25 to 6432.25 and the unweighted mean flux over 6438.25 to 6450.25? 5.86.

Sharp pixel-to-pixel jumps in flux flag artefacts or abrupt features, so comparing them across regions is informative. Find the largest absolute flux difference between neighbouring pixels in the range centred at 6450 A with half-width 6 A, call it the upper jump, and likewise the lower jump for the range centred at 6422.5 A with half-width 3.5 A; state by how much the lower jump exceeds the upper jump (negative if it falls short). -1.2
